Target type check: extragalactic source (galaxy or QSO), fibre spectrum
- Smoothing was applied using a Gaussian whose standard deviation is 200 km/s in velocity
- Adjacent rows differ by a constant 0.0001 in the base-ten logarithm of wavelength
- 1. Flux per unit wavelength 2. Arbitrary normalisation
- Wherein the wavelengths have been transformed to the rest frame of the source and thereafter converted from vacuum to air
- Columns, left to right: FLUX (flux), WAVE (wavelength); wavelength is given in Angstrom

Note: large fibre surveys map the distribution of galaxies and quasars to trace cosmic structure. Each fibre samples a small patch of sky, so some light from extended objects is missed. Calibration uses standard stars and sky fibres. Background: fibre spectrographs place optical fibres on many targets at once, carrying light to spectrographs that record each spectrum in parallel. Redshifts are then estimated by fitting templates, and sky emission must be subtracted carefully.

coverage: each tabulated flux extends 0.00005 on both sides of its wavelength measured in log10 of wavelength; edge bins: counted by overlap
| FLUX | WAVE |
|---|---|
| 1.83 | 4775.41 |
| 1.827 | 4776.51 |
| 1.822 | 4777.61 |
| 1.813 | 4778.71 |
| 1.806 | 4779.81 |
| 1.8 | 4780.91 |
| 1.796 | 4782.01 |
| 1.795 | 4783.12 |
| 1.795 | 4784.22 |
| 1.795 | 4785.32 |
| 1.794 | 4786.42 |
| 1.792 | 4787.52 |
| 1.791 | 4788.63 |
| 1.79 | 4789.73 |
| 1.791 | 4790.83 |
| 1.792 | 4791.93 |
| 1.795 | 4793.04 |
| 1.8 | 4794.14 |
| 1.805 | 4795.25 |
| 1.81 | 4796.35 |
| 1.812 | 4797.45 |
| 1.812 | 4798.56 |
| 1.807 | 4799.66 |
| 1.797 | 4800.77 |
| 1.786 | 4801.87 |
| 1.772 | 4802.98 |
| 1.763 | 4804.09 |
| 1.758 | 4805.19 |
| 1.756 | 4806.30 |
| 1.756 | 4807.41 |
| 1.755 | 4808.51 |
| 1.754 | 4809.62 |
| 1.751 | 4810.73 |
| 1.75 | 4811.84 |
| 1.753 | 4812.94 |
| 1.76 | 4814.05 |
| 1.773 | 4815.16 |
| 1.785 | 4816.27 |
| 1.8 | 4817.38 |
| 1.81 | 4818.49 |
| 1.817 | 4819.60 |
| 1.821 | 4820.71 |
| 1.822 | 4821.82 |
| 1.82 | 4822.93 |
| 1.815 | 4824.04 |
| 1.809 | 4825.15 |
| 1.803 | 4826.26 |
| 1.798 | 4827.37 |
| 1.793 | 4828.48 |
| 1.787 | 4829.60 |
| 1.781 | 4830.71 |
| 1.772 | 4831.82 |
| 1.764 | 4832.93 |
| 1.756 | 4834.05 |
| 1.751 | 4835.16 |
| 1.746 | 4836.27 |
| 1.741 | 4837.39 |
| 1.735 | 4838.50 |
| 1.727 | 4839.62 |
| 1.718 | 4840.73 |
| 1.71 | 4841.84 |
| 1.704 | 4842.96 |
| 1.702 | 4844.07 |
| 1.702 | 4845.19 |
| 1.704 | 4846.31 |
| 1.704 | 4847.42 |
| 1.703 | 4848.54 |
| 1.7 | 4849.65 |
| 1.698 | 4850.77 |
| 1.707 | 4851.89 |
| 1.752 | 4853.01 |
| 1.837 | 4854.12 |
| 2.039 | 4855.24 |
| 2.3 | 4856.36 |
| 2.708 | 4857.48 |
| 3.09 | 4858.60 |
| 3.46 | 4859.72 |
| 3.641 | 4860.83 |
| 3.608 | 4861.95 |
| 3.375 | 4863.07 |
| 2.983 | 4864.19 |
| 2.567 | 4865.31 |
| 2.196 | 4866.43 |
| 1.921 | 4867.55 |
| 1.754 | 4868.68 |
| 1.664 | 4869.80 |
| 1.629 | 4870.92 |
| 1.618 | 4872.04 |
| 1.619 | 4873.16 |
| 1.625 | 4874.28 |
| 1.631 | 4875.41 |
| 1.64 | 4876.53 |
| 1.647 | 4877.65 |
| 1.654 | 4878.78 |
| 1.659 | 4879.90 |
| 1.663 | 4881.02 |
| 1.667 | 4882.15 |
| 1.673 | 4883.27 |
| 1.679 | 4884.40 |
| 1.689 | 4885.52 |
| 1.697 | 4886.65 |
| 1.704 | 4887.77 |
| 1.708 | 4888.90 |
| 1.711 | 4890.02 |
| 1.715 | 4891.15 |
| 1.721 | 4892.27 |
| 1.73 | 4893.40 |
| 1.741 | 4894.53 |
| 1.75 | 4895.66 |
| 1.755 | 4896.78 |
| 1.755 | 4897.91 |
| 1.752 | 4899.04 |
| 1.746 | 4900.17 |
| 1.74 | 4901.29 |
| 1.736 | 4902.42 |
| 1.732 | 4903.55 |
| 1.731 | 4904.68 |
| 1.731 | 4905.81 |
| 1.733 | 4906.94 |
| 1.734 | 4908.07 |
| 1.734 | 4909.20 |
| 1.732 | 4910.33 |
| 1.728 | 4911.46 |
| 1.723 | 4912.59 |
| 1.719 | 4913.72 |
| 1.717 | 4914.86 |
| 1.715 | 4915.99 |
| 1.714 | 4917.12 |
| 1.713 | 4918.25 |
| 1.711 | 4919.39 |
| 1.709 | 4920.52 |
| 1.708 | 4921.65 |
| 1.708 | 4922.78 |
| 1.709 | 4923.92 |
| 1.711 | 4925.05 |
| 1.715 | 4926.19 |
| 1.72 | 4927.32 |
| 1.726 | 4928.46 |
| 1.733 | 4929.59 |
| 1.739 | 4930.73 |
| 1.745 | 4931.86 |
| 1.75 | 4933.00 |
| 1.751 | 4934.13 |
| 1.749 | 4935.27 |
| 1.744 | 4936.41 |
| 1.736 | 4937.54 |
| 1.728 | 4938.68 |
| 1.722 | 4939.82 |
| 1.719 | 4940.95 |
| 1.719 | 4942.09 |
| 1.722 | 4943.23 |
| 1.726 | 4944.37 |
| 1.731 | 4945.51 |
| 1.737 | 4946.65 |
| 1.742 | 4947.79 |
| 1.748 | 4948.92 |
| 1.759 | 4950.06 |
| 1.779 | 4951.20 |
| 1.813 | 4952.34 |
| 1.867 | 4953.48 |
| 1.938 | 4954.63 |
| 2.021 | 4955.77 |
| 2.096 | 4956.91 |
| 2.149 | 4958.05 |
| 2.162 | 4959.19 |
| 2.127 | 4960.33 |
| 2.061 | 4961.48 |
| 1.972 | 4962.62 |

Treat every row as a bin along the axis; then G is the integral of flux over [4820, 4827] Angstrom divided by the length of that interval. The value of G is 1.82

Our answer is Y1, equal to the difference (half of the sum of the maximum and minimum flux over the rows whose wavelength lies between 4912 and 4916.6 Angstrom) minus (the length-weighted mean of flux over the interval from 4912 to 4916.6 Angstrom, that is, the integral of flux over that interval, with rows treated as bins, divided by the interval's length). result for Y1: 0.001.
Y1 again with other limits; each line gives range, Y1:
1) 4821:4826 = -0.002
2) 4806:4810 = -0.001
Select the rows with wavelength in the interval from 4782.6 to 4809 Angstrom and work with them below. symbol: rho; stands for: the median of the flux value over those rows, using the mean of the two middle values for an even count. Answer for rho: 1.79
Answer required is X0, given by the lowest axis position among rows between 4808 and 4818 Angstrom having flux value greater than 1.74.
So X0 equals 4808.51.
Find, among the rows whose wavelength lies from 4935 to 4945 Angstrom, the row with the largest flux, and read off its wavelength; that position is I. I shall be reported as 4935.27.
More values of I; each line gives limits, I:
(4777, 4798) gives 4777.61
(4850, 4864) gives 4860.83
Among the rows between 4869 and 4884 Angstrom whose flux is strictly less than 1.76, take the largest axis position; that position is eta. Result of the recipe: 4883.27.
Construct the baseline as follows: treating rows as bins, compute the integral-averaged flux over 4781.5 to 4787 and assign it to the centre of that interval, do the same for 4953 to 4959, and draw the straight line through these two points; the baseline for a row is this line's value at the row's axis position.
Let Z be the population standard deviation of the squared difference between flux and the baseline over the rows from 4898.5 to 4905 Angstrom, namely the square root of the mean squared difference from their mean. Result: 0.0042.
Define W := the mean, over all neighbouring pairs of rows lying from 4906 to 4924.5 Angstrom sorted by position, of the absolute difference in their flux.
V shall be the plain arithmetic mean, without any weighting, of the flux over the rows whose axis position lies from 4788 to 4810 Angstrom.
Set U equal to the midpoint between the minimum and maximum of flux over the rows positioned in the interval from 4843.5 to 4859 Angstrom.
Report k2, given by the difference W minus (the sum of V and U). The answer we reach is -4.18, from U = 2.39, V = 1.79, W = 0.0019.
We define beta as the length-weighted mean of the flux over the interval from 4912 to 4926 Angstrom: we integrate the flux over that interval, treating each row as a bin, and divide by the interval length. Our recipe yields 1.71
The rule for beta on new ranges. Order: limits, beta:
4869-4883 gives 1.65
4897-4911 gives 1.74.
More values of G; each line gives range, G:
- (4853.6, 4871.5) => 2.55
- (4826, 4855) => 1.74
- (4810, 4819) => 1.77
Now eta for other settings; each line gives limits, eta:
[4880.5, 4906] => 4905.81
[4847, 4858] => 4853.01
